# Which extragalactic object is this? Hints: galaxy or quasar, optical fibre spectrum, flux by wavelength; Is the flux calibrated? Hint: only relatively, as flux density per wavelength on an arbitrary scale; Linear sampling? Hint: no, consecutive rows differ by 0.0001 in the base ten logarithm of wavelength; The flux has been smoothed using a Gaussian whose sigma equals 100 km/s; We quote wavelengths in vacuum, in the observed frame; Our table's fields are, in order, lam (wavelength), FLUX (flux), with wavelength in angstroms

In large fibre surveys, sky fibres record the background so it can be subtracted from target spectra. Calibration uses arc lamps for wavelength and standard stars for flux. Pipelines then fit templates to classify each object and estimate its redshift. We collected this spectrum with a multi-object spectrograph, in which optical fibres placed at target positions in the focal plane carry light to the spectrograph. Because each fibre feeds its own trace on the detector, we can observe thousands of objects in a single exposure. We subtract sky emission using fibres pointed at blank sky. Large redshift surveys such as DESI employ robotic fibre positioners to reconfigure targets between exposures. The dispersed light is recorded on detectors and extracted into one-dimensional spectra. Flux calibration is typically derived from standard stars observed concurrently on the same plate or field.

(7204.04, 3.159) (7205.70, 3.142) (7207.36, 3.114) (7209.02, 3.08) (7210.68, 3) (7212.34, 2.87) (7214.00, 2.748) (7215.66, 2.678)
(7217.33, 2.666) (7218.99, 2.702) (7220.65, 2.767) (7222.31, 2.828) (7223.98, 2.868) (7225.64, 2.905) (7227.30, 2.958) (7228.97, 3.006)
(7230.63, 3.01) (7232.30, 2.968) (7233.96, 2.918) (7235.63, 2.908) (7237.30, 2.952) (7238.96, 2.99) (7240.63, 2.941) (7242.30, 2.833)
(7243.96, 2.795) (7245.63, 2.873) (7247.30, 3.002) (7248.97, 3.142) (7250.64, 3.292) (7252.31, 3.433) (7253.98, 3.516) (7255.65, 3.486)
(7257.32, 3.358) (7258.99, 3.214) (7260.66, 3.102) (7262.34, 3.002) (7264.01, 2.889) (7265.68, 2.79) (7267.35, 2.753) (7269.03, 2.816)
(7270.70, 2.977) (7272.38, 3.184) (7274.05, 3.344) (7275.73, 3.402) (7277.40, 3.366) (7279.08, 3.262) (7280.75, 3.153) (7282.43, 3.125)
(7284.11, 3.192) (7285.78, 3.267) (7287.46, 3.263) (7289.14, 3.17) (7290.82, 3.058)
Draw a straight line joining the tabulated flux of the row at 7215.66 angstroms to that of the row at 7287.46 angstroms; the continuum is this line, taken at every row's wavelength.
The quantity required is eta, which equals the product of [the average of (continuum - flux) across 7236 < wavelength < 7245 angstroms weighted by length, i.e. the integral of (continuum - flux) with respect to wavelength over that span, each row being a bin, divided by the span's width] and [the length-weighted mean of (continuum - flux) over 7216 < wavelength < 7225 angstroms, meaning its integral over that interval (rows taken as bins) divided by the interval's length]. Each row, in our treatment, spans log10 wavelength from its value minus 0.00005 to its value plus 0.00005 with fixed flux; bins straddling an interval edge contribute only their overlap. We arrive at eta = 0.00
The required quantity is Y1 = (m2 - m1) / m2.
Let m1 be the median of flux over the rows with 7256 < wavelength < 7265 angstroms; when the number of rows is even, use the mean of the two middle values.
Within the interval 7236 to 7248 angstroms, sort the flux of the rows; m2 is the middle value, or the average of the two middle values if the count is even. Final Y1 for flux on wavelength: -0.05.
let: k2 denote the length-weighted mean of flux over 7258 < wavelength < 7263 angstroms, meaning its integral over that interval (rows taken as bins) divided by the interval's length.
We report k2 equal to 3.11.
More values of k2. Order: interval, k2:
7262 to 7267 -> 2.87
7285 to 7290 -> 3.23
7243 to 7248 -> 2.89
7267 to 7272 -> 2.88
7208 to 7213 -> 2.99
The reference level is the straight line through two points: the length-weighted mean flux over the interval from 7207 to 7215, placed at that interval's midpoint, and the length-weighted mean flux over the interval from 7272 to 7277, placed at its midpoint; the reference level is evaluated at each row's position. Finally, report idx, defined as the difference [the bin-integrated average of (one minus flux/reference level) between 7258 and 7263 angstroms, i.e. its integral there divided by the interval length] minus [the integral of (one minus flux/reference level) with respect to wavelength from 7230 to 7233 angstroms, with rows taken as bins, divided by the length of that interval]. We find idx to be 0.012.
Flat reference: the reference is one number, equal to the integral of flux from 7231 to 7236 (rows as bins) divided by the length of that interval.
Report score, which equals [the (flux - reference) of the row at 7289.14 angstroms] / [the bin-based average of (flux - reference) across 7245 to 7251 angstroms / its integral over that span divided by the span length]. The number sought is 2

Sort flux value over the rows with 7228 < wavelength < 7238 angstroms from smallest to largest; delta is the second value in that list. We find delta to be 2.918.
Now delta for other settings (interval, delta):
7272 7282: 3.184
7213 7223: 2.678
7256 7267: 2.889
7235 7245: 2.833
